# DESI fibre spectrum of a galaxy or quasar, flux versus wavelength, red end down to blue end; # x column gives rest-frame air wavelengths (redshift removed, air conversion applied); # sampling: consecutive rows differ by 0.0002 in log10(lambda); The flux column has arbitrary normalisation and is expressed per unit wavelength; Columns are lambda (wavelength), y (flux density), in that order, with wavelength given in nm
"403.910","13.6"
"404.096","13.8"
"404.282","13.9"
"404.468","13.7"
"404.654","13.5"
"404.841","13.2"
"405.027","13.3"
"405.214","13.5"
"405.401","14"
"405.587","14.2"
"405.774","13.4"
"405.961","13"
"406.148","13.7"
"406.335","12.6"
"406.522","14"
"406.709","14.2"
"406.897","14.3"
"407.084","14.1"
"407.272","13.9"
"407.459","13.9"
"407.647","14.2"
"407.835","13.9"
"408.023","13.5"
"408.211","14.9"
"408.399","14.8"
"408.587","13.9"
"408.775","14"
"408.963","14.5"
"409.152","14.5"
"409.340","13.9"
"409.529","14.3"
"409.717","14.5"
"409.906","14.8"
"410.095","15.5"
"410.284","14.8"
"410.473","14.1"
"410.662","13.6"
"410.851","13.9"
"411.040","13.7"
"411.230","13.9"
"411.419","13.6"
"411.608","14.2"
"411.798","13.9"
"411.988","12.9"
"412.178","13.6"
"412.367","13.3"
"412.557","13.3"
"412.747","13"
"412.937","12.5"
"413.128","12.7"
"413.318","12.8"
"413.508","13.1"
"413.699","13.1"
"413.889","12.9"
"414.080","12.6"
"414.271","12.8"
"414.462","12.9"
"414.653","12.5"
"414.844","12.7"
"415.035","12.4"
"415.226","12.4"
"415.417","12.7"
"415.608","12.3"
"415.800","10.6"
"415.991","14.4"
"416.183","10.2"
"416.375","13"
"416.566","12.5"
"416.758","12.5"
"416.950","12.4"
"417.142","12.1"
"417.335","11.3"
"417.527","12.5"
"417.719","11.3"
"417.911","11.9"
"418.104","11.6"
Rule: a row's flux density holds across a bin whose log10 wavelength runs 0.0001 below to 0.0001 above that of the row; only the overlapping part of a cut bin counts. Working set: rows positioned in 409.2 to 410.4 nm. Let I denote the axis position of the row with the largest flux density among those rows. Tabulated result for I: 410.095 nm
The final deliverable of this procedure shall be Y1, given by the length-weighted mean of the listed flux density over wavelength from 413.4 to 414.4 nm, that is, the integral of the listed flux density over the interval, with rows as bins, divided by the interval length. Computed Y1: 12.9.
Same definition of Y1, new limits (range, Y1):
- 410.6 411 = 13.8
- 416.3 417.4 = 12.3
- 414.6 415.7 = 12.5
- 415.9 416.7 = 12.5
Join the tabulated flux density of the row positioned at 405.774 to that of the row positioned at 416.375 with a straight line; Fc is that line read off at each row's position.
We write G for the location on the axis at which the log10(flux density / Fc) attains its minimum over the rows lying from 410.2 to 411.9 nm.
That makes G 410.662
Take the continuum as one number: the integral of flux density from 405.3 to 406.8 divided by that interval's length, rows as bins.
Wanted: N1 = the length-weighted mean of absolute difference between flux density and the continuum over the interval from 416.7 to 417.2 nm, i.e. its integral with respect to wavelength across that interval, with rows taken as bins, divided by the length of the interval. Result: 1.30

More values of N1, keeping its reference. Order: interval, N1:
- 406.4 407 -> 0.55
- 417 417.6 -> 1.66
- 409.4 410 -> 0.86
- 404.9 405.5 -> 0.29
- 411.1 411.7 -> 0.27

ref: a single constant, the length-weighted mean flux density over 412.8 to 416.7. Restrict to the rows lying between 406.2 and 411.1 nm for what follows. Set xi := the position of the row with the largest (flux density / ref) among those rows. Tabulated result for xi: 410.095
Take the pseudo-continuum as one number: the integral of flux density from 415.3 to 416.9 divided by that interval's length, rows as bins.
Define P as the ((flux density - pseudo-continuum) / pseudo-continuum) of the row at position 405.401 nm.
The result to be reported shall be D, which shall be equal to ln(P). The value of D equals -2.0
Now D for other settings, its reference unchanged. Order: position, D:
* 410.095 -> -1.3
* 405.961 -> -2.8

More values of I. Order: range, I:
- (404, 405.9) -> 405.587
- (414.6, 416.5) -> 415.991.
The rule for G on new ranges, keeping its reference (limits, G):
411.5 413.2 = 412.937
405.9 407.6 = 406.335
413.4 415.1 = 415.035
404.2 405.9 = 404.841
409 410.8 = 410.662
